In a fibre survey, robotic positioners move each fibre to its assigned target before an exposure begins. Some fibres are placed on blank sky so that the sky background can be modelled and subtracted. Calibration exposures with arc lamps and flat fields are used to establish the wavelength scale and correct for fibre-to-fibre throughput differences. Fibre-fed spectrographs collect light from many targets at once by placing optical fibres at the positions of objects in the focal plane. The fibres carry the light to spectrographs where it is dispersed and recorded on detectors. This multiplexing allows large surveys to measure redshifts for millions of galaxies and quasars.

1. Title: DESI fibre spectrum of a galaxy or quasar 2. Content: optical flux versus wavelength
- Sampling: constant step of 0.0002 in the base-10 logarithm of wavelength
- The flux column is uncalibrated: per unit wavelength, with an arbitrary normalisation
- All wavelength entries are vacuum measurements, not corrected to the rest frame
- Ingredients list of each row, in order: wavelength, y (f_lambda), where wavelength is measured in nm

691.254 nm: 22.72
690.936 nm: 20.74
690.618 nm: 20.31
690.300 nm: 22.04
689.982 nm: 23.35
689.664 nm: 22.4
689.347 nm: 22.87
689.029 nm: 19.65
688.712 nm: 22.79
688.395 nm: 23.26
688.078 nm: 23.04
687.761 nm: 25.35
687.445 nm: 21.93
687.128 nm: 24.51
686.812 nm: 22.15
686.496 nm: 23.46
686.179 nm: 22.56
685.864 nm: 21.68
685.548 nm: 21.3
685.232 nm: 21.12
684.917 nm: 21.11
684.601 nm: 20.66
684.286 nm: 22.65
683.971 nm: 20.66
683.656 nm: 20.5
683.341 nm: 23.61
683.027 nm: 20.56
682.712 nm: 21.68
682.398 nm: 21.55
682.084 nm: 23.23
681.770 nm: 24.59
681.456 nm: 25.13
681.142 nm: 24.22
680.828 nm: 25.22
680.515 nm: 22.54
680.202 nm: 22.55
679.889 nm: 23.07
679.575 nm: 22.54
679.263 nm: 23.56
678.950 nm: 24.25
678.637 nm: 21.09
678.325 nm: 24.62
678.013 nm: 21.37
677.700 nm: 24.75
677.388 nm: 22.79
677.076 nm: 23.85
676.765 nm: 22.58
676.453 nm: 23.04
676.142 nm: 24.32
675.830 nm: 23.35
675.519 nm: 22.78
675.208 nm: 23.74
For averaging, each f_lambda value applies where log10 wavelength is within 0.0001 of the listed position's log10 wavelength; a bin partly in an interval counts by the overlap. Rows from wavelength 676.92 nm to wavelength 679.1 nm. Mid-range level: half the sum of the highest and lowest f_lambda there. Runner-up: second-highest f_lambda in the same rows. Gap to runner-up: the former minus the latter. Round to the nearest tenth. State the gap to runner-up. -1.7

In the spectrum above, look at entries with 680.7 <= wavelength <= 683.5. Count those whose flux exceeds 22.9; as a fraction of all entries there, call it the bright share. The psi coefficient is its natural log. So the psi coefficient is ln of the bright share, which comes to -0.41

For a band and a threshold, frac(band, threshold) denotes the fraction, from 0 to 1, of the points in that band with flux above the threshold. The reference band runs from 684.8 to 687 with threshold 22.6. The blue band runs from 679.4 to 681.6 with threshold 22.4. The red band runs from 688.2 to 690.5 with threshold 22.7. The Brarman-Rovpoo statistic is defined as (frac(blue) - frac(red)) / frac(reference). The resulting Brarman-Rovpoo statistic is 3.00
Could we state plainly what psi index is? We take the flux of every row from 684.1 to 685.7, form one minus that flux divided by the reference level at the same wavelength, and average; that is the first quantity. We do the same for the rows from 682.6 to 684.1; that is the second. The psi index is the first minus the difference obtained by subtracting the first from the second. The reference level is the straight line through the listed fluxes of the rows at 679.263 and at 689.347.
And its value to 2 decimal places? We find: 0.08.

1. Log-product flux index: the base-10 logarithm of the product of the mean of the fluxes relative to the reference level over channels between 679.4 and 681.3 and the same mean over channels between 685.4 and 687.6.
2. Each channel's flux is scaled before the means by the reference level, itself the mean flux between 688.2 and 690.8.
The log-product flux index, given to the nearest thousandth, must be 0.033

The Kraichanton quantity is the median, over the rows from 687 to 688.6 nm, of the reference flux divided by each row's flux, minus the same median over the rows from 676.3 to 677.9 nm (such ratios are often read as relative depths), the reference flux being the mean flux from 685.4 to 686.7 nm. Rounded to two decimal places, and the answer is -0.01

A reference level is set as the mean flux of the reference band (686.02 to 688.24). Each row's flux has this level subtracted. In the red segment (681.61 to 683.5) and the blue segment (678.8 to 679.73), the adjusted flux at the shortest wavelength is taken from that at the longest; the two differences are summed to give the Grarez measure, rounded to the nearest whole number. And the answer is -3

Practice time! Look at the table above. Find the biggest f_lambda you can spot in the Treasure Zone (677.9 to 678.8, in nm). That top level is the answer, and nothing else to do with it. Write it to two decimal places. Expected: 24.62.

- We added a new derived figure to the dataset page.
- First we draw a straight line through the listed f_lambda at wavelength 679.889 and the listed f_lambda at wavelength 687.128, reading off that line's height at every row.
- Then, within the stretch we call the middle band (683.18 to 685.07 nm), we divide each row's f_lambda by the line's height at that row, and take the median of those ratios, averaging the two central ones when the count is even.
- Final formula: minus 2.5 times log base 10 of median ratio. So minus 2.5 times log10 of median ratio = 0.15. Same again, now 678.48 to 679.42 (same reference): -0.03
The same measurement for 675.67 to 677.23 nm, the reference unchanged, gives -0.05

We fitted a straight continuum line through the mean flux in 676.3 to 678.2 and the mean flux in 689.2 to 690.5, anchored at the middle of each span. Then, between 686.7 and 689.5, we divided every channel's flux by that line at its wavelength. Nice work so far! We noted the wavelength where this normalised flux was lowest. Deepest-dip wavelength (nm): 689.029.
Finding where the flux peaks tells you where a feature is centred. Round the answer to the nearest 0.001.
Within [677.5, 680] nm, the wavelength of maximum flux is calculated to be 677.700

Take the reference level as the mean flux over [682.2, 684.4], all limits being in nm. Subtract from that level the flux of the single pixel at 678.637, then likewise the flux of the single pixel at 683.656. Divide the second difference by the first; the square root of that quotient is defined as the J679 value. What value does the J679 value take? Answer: 1.5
